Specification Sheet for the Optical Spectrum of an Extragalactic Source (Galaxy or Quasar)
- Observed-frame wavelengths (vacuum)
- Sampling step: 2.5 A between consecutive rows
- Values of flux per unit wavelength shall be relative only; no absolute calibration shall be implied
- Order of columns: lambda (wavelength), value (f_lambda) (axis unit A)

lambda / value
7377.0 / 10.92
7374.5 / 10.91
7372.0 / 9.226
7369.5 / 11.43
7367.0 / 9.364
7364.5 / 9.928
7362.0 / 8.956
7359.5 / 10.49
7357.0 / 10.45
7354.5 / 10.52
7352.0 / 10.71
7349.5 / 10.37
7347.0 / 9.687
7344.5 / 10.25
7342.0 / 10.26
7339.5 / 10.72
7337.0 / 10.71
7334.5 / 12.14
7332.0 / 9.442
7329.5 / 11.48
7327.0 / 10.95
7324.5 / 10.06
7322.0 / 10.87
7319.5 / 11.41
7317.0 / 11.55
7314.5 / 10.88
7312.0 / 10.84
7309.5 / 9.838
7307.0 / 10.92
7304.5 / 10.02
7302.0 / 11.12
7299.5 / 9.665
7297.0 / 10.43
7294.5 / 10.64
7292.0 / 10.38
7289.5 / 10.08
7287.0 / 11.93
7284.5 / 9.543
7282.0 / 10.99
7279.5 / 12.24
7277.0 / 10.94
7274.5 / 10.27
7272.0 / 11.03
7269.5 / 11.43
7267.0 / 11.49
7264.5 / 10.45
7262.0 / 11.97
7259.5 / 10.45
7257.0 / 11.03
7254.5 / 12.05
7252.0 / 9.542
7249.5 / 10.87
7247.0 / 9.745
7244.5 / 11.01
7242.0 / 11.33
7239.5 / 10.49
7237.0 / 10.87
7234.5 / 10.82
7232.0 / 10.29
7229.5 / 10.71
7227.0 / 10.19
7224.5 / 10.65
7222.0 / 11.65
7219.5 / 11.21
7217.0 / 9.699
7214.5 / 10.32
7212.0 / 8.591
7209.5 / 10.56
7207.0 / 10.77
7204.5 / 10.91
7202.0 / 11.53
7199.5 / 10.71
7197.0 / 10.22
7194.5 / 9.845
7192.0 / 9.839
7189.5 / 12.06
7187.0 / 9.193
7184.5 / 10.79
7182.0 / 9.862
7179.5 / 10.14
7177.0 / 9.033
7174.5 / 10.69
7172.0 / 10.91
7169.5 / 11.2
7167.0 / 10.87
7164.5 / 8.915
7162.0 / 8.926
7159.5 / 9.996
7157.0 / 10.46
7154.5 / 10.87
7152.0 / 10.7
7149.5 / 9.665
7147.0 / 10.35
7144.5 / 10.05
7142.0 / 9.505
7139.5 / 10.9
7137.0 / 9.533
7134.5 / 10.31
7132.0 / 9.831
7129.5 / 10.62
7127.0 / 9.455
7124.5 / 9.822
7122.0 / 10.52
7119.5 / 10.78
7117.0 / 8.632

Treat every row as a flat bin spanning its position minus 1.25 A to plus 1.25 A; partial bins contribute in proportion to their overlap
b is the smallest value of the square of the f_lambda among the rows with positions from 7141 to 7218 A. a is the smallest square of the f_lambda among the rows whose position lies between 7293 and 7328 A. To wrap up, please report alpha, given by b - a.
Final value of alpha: -20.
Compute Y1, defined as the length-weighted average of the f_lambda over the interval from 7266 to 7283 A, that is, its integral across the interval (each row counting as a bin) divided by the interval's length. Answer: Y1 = 11.2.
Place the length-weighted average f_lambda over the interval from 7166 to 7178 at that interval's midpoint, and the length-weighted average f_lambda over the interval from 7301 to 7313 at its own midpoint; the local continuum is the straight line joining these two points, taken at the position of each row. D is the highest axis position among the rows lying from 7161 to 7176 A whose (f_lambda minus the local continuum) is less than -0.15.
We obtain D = 7164.5 A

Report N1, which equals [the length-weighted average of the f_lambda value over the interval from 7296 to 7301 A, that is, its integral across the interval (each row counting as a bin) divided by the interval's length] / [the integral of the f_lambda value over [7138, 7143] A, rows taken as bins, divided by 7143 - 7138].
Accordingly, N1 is 0.99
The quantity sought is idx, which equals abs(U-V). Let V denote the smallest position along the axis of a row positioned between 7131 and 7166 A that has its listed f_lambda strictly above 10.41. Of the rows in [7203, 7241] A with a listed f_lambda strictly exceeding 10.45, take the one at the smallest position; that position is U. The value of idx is 65.0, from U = 7204.5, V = 7139.5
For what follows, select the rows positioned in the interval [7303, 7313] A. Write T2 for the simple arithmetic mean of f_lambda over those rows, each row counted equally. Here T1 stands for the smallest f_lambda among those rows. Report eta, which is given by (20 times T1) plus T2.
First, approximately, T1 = 9.838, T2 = 10.4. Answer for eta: 207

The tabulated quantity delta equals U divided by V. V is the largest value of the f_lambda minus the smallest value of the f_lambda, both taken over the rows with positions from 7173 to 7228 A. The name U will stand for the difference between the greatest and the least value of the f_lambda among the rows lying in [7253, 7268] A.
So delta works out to 0.46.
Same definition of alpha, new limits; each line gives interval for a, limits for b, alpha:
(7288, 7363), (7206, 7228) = -6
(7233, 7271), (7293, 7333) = -2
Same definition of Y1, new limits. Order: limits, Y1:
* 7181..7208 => 10.5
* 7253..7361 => 10.8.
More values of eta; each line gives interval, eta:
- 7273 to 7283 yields 217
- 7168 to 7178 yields 191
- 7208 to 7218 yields 182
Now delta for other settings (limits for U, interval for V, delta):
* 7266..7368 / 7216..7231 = 1.68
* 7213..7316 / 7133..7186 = 1.18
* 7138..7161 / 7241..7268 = 0.56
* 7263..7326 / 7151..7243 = 0.78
